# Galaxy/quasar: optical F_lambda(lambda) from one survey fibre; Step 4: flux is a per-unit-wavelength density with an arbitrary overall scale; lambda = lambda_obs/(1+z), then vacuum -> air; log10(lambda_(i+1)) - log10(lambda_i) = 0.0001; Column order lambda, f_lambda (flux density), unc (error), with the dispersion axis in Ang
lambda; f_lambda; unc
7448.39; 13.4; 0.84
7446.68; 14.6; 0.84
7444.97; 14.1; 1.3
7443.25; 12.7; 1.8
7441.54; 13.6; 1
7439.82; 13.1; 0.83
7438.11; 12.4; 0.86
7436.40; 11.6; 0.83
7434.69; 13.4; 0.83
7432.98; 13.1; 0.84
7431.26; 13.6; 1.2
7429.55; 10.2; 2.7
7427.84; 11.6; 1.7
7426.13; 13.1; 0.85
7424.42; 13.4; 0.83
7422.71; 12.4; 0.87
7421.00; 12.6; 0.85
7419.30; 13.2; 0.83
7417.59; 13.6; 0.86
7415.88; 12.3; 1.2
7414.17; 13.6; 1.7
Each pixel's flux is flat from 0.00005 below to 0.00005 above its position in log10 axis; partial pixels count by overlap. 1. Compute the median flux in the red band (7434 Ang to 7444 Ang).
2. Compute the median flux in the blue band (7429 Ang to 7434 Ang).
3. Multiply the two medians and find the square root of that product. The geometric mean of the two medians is 13.00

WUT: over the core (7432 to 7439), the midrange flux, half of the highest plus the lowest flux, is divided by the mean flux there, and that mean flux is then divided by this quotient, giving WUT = 12.8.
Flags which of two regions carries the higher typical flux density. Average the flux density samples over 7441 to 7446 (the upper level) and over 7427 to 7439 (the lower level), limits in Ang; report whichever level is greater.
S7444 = 13.5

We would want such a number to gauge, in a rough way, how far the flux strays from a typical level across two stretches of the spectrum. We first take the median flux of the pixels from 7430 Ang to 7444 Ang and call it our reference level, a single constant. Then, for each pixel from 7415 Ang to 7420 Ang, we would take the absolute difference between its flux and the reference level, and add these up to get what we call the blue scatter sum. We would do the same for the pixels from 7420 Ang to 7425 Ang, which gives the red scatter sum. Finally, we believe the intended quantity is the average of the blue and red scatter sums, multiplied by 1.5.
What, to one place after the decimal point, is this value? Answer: 2.2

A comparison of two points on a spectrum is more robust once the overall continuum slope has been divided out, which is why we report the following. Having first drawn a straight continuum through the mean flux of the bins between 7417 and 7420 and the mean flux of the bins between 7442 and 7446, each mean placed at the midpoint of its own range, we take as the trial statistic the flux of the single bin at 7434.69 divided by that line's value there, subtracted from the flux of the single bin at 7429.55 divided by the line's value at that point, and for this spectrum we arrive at -0.24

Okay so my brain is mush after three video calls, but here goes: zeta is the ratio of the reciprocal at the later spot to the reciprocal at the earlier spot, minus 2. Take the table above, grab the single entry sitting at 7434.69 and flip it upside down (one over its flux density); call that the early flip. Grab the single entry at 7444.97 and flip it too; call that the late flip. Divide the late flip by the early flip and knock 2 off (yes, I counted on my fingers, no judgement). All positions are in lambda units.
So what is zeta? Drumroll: -1.05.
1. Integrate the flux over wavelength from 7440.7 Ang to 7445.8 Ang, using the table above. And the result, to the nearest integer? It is 69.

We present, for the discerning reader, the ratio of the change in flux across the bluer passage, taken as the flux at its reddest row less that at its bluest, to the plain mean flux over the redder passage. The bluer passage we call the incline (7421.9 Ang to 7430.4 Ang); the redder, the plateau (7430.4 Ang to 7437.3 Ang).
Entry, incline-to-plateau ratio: -0.17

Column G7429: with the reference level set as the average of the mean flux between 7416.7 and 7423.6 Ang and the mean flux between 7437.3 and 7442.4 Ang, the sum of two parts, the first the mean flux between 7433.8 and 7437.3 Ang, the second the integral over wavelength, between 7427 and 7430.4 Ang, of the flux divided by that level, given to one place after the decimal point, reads 15.4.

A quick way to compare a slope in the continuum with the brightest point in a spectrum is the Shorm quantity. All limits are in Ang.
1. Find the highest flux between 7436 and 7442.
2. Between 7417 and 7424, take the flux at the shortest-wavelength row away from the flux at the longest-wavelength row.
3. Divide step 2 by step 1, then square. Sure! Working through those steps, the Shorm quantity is 0.0078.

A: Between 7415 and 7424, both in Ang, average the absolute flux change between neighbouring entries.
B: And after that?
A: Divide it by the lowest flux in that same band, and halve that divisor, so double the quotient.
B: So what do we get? 0.10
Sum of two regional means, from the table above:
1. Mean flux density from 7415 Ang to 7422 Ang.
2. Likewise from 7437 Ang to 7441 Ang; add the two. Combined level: 25.7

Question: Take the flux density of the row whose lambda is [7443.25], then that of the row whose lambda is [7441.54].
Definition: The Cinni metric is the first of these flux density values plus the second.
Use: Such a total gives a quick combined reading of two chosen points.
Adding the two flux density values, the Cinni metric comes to 26.3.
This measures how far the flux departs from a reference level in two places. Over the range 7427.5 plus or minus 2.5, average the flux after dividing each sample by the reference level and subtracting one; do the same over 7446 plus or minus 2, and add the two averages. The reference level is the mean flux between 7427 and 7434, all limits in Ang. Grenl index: 0.14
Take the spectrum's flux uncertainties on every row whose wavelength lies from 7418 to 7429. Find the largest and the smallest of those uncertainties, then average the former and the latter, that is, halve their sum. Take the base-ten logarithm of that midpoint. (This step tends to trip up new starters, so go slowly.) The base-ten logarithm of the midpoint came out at 0.10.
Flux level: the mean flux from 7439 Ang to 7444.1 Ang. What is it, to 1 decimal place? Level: 13.1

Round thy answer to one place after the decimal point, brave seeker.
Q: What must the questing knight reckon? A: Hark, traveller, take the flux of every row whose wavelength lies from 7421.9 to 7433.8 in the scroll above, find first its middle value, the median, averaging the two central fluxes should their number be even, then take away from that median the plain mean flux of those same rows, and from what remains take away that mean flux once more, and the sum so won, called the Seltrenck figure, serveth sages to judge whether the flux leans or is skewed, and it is -11.9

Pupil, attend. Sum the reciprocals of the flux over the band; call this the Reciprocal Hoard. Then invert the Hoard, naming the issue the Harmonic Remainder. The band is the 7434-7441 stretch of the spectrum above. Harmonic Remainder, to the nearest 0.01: 3.15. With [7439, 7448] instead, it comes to 2.72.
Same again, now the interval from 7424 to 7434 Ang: 2.06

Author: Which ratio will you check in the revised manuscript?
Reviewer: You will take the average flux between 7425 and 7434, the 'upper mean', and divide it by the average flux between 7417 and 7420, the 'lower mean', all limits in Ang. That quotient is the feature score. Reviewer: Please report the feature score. 0.92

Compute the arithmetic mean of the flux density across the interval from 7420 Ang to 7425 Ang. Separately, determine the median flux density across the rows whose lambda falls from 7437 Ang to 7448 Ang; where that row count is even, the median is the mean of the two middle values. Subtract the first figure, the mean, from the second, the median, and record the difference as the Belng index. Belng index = 0.6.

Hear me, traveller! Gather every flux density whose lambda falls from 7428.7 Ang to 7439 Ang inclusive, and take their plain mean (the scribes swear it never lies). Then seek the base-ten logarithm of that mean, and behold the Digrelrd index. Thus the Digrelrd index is 1.09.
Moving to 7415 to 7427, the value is 1.11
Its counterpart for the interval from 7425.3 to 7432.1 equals 1.08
